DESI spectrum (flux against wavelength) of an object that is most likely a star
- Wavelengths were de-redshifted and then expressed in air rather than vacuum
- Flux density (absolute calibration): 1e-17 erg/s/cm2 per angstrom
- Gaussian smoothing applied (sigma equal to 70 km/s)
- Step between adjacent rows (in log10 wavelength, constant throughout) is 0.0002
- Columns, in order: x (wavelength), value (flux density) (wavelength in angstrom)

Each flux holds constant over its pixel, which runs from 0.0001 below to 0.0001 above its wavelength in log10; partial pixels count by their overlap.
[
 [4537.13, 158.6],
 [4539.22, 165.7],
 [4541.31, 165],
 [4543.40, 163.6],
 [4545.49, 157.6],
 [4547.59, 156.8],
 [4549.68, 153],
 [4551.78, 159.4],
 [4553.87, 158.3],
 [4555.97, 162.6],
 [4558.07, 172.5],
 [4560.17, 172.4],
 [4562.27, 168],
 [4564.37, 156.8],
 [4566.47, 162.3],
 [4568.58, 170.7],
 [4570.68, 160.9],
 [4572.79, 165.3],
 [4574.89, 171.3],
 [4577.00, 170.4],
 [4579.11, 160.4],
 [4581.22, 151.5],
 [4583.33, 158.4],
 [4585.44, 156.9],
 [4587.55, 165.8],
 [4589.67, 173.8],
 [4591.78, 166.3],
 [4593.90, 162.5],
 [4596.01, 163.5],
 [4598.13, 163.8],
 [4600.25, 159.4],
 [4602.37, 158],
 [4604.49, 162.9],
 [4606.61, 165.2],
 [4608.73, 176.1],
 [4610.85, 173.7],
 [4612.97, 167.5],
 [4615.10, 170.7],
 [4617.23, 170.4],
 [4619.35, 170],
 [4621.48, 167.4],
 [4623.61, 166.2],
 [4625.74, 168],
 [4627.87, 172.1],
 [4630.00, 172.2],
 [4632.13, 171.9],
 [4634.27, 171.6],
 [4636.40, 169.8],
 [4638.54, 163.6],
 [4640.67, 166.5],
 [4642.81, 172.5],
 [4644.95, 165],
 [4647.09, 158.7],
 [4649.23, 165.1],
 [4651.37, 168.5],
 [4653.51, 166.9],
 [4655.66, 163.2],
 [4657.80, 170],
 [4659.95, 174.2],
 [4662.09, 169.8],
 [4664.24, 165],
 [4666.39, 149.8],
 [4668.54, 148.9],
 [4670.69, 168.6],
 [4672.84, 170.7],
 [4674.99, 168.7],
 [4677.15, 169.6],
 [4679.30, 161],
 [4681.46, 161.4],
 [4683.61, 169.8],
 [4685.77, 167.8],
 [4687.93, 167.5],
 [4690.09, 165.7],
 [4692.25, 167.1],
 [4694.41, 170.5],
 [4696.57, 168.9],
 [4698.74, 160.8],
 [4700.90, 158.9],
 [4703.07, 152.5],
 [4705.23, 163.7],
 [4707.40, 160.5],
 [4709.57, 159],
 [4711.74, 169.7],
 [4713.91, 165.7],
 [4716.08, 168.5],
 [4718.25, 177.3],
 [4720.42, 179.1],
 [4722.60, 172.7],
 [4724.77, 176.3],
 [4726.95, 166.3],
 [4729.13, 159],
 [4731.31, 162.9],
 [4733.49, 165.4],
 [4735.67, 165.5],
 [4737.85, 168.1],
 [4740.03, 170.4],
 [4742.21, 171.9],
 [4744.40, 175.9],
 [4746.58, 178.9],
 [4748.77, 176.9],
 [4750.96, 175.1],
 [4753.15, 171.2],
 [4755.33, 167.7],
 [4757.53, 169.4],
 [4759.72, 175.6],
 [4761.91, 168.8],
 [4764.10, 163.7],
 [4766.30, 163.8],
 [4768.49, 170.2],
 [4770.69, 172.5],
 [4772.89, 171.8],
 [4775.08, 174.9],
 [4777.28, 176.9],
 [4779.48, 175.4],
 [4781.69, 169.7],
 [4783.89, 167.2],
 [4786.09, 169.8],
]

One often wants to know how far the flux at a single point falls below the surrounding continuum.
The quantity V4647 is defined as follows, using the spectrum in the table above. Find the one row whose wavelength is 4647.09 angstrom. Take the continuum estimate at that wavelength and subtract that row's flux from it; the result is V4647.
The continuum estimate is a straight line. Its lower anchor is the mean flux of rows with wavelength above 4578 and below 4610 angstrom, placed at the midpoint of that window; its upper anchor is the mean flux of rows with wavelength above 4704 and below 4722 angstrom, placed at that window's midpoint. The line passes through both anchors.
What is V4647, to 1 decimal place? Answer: 6.5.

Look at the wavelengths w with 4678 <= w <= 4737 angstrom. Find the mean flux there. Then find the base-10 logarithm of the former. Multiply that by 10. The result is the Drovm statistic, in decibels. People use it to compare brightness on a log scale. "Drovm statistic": 22.20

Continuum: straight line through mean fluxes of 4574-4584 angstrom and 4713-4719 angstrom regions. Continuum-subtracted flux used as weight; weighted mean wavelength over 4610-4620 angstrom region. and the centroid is 4614.7 angstrom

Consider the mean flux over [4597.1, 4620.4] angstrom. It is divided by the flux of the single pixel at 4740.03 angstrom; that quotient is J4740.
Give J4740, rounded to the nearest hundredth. 0.98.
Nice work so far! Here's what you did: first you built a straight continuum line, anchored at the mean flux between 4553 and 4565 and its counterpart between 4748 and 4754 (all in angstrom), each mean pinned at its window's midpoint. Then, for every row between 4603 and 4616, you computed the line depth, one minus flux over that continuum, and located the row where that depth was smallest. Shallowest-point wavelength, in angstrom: 4608.73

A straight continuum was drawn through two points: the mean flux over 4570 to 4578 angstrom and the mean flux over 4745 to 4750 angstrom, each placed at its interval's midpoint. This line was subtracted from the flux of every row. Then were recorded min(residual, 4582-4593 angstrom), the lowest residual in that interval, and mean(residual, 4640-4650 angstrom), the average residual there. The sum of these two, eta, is -17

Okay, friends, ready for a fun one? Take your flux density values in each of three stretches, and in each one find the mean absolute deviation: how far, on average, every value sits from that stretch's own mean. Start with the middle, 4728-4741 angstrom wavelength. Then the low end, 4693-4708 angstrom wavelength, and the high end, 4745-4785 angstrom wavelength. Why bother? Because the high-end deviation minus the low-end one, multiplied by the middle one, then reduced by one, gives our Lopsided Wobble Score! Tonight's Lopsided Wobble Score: -3.8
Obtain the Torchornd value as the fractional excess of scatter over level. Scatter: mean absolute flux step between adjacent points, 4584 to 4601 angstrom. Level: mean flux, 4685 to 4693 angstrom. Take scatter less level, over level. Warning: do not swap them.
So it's -0.971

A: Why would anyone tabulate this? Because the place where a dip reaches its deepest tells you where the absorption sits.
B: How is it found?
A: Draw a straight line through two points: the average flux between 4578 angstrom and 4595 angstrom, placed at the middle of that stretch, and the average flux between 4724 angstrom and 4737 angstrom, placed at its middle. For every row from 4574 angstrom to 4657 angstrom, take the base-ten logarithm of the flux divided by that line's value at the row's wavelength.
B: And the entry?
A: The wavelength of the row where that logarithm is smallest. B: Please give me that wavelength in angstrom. 4581.22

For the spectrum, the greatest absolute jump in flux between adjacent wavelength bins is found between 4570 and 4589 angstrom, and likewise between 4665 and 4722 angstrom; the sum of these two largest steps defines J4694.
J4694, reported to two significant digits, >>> 30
